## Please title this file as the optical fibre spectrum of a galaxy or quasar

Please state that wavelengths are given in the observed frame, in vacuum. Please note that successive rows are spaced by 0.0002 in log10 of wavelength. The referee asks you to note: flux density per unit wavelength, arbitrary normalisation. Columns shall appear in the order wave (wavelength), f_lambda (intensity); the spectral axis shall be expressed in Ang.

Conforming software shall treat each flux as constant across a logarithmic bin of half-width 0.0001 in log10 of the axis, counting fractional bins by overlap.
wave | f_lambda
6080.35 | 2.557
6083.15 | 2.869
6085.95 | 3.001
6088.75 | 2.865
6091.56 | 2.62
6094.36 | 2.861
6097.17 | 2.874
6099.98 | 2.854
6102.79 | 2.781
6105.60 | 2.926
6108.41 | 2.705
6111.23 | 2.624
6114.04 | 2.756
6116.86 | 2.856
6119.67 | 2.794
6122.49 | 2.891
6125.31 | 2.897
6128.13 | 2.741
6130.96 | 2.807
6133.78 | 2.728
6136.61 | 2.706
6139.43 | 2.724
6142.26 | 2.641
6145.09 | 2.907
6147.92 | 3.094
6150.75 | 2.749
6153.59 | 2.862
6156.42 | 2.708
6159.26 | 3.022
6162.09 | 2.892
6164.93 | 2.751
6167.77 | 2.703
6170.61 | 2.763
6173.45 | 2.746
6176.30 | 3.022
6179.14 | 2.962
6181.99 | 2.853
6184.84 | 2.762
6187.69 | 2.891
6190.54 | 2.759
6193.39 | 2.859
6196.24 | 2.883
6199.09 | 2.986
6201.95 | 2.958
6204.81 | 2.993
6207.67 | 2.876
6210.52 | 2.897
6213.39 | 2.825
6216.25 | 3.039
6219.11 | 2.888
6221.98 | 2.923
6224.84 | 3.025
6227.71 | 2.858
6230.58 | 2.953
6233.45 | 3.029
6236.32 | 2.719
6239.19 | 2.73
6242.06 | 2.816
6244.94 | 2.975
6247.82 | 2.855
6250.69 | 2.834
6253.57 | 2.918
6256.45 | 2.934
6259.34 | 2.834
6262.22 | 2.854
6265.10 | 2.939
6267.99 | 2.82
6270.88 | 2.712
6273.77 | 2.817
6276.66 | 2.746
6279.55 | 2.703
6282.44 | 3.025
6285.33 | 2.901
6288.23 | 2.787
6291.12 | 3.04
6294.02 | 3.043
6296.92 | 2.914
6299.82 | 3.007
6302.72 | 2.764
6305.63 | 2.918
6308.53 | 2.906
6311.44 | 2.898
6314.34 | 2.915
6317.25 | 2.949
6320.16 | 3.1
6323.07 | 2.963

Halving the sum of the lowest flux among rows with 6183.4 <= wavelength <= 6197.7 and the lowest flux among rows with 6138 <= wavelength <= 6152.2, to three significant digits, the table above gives 2.70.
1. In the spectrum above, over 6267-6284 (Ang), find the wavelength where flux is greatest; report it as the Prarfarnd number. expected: 6282.44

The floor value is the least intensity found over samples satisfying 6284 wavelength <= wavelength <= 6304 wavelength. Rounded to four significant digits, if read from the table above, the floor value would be 2.764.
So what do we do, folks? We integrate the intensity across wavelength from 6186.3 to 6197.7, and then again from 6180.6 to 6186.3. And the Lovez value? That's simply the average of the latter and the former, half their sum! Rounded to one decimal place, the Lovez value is 24.2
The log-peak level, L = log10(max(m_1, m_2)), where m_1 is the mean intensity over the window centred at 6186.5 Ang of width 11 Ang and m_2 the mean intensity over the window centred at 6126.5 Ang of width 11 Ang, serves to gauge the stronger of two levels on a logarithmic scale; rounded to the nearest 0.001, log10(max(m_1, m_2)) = 0.452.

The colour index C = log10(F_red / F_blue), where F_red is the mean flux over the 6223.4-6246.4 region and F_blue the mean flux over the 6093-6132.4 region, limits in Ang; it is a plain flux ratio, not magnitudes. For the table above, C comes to 0.012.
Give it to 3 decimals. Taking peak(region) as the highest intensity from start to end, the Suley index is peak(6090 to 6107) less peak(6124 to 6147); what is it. 0.019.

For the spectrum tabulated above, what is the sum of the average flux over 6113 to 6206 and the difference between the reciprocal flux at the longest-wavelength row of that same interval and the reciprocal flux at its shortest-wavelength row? 2.81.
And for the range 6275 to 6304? 2.89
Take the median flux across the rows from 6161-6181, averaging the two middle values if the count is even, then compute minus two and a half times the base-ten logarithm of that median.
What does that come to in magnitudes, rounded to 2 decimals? -1.10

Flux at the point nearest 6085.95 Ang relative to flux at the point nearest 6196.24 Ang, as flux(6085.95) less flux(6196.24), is 0.12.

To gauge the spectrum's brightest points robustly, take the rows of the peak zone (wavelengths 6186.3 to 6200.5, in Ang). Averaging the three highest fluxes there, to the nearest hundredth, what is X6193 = 2.92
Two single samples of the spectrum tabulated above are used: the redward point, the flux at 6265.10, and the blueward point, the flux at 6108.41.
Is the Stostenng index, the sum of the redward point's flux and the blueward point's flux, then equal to 5.64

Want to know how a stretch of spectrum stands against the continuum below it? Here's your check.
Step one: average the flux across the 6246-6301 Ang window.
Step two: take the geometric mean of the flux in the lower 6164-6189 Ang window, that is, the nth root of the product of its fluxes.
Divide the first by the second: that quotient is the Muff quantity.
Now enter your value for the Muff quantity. 1.02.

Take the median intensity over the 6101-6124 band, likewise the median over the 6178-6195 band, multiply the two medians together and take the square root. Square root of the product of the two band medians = 2.82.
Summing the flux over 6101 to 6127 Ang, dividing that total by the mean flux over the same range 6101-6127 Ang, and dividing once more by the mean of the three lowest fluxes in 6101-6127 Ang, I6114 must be 3.34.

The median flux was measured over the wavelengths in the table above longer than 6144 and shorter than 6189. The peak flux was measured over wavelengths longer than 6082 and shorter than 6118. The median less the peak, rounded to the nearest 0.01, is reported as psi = -0.14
